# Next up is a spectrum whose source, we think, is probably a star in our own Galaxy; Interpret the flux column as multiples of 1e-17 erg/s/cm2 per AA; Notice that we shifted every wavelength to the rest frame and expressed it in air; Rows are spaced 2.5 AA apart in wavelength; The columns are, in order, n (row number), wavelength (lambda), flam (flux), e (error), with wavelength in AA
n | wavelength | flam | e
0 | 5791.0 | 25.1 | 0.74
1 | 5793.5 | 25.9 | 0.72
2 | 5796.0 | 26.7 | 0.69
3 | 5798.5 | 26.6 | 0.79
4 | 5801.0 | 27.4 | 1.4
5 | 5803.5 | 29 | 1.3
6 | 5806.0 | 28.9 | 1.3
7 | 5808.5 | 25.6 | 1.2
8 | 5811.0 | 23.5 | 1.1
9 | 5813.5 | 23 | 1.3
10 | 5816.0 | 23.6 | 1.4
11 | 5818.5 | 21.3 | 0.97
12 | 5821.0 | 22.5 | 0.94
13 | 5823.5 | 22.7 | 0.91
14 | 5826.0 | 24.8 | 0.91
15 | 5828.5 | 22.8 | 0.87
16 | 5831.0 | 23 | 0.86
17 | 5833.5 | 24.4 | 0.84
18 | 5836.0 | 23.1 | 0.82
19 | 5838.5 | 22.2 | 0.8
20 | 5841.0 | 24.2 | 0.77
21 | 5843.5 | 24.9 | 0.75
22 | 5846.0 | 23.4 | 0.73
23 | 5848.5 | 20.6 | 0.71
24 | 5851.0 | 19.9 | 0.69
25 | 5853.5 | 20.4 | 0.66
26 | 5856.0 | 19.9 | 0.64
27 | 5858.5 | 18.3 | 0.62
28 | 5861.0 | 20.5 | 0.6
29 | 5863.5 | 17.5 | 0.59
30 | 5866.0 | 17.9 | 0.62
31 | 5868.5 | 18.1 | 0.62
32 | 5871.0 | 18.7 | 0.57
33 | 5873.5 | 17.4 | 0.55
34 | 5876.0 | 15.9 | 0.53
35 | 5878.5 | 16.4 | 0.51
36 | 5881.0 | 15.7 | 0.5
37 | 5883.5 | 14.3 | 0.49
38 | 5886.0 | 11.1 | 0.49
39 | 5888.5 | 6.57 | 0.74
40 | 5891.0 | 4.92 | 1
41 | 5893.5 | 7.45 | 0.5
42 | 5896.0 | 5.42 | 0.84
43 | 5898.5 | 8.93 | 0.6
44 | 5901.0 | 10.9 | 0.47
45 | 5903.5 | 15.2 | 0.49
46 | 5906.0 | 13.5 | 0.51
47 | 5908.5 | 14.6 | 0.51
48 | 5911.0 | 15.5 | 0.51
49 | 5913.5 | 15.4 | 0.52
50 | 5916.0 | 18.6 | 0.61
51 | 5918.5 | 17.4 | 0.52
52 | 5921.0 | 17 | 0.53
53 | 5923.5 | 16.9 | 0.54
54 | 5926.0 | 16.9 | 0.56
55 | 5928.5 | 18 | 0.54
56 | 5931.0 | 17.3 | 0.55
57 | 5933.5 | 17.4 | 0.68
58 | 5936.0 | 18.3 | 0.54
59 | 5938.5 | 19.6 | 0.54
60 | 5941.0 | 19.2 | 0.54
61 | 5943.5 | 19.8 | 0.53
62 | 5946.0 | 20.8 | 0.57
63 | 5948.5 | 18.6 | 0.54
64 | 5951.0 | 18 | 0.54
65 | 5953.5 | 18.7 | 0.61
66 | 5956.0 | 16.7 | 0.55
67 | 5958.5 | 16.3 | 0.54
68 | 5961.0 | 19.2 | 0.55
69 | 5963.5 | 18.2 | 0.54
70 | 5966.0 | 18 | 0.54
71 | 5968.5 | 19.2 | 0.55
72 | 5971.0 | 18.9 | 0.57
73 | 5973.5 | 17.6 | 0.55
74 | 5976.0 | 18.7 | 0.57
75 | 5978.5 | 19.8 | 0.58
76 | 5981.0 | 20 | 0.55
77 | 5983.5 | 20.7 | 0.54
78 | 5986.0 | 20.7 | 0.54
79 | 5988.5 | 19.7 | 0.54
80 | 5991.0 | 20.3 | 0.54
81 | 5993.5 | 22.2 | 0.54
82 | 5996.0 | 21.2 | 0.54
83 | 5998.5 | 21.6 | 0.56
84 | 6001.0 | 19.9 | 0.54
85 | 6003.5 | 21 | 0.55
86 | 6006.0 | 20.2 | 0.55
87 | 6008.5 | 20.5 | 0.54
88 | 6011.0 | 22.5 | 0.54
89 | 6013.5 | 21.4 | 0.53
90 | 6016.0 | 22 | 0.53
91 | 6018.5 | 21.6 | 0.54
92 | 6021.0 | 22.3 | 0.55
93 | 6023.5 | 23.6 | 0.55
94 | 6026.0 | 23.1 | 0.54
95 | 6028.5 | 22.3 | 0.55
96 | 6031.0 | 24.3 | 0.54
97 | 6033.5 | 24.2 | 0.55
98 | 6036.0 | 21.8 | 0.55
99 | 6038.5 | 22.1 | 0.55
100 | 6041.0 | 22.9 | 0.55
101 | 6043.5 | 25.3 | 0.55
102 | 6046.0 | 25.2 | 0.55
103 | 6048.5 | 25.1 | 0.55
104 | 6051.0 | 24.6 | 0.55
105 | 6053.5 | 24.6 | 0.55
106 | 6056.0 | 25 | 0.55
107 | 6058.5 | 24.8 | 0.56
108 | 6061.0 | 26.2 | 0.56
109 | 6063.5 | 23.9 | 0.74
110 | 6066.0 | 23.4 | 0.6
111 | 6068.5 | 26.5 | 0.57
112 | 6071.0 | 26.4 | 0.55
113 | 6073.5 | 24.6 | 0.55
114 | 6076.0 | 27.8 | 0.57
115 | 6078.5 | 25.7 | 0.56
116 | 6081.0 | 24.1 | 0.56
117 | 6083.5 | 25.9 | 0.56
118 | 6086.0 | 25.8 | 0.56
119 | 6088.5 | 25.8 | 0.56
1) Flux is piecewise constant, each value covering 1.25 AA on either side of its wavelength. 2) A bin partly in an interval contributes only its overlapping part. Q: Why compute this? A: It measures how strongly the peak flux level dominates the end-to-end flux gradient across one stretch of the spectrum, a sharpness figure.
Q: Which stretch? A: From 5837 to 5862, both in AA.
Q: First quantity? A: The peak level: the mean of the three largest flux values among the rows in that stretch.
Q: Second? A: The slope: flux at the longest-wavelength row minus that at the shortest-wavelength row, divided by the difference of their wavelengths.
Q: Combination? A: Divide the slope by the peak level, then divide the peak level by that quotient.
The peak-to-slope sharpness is -7730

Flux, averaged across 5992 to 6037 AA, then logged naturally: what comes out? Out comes 3.09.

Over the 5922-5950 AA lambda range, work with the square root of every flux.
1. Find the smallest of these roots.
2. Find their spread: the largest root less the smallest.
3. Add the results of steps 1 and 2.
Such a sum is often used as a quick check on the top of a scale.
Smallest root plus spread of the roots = 4.56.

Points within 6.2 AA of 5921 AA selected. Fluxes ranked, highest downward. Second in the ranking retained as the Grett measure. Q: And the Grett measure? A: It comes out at 17.4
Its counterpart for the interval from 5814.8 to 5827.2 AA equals 23.6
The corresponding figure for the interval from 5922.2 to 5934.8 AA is 17.4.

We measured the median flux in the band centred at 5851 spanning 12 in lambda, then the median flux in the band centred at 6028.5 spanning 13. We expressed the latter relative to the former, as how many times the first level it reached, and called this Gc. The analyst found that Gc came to 1.16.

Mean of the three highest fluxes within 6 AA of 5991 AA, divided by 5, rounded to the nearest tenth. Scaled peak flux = 4.3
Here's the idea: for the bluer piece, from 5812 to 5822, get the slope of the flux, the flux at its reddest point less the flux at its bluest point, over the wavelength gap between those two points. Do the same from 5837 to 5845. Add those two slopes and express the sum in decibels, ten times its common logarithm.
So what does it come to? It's -3.2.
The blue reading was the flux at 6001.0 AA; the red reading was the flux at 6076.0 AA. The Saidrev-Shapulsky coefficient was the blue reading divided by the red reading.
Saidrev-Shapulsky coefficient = 0.72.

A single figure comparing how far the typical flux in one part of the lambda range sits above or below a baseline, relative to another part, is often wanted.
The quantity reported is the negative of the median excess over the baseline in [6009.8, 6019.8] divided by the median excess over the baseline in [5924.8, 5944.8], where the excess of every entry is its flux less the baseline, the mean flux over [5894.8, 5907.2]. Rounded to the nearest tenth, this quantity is -1.5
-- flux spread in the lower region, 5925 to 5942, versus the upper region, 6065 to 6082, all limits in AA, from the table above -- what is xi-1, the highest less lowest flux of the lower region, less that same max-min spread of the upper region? -1.7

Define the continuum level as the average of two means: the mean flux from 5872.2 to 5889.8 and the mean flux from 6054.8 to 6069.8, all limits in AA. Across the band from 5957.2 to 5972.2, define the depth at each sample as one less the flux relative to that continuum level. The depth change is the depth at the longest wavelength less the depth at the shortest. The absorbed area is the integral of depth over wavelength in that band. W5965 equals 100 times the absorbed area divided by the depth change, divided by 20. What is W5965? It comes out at -33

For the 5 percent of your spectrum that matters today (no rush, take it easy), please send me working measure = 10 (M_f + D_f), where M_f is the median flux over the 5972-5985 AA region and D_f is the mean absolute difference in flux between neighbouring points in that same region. 206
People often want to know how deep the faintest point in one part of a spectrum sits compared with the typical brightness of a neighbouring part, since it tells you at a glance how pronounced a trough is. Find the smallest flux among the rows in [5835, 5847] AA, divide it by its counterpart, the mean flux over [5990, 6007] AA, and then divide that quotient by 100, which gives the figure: 0.011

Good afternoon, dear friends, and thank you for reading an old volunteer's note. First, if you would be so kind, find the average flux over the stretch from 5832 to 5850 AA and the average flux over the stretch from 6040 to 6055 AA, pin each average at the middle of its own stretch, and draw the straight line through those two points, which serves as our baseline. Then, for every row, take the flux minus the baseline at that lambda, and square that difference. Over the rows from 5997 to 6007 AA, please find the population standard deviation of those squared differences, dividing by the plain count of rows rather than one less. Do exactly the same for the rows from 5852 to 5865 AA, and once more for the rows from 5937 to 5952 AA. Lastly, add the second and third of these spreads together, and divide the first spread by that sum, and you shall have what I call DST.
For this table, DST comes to 0.26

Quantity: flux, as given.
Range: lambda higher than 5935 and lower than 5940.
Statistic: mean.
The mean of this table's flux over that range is 19.0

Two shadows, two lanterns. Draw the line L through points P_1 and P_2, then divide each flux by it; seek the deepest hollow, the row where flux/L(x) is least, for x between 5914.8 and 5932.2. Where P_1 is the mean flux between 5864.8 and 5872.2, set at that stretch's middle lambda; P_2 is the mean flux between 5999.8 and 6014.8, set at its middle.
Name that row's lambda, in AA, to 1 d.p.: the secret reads 5926.0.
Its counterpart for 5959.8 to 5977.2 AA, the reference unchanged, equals 5973.5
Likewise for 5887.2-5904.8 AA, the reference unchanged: 5891.0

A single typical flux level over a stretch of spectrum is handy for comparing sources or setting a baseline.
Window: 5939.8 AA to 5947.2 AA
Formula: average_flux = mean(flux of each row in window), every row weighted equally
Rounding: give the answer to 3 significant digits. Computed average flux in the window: 19.9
